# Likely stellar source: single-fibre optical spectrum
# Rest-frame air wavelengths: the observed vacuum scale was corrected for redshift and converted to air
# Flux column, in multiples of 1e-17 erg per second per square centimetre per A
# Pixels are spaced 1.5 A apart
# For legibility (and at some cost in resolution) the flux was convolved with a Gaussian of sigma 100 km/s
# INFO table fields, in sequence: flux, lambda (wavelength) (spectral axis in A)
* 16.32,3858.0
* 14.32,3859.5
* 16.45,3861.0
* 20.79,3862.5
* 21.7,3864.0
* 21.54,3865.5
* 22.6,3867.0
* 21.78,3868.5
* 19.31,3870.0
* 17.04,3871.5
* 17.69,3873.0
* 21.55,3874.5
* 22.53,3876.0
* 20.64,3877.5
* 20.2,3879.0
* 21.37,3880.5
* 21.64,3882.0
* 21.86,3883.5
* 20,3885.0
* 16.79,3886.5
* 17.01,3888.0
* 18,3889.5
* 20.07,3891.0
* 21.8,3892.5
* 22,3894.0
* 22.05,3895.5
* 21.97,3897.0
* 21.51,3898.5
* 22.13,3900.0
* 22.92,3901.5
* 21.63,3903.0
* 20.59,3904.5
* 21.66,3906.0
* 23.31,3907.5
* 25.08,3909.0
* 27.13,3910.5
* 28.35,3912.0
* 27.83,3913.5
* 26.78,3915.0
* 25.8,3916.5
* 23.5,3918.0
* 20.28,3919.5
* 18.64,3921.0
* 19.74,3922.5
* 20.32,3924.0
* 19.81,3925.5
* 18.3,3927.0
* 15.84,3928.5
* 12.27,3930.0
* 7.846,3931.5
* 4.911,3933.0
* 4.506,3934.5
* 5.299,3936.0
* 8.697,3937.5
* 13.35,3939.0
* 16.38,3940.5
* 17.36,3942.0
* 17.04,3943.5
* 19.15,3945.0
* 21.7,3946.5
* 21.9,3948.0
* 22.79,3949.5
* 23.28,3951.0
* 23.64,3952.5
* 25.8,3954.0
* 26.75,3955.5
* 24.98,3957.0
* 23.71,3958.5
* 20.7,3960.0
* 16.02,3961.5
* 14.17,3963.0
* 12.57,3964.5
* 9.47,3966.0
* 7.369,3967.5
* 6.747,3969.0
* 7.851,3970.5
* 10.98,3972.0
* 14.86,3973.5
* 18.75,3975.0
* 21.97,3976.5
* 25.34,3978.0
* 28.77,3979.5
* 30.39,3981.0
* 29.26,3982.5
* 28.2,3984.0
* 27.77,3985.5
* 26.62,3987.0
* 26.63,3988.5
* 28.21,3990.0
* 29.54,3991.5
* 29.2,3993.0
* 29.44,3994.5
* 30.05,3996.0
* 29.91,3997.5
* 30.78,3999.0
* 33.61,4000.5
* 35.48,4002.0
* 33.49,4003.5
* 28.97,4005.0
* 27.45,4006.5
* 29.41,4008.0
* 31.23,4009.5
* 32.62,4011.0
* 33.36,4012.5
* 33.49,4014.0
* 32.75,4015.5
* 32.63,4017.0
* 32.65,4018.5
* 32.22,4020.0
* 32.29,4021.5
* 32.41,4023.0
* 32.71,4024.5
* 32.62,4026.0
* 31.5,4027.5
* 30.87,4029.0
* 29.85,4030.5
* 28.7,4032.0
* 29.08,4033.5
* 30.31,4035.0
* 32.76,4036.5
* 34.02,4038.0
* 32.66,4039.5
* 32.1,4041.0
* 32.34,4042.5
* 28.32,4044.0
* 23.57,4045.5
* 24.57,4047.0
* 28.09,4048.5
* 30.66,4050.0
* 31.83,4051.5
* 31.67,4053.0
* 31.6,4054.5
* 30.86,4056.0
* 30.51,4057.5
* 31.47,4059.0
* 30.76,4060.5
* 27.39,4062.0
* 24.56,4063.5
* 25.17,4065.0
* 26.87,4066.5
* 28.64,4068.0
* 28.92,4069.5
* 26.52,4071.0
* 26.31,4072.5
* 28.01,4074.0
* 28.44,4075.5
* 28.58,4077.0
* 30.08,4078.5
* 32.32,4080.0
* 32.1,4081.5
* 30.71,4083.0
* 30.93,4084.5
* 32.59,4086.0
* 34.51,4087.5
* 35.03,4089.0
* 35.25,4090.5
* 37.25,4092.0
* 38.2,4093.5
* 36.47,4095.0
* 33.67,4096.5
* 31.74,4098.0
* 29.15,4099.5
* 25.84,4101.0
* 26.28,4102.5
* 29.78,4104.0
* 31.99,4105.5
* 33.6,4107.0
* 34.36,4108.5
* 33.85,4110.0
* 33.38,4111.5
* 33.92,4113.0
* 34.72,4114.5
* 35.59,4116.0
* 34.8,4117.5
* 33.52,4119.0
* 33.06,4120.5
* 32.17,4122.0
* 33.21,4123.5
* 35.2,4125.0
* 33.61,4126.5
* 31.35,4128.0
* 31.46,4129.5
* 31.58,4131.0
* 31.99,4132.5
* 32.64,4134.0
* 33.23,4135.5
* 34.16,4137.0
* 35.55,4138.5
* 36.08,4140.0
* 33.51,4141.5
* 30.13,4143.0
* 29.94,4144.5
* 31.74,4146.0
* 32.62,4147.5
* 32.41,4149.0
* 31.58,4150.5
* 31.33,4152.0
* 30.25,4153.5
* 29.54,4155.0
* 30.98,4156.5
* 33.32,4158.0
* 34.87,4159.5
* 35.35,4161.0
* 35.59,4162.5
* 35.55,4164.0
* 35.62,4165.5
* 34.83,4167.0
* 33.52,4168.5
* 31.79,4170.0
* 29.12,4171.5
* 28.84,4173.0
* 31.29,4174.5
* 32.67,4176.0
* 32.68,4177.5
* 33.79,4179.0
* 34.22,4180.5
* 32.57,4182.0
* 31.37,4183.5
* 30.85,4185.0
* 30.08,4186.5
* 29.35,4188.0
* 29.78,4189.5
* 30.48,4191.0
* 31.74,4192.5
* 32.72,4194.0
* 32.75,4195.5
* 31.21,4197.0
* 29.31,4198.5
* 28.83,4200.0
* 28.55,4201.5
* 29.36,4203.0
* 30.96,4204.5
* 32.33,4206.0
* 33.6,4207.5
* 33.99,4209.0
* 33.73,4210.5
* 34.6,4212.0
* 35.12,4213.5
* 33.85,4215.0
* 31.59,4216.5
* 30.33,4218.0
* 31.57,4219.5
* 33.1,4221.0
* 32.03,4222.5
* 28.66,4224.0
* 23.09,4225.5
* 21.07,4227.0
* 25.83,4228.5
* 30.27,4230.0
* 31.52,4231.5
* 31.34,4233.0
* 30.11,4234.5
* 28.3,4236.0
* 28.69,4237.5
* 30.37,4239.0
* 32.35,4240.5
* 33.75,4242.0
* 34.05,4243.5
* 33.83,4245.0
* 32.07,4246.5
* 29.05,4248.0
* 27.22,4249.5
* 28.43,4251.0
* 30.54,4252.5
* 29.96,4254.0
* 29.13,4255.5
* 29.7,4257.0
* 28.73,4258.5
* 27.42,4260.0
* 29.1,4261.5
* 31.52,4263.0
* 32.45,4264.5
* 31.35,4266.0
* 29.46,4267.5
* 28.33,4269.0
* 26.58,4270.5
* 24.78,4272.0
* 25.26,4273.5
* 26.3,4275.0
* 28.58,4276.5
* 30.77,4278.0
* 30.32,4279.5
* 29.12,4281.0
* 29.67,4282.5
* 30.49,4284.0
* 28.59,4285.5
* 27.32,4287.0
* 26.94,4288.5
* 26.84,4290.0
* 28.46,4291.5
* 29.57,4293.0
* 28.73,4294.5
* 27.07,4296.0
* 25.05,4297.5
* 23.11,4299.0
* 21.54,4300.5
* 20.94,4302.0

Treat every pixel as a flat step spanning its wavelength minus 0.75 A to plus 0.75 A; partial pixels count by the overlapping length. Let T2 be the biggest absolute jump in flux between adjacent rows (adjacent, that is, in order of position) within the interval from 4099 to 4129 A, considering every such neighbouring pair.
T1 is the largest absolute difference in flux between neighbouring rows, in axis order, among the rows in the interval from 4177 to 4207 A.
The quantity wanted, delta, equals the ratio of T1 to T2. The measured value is 0.54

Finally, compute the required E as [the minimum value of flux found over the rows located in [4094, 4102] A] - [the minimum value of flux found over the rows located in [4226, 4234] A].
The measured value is 5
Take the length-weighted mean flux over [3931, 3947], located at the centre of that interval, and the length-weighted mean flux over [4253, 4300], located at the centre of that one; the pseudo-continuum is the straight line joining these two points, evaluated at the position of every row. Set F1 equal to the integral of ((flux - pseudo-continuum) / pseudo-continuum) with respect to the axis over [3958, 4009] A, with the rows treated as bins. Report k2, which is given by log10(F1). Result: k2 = 1.5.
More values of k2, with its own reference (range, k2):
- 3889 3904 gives 1.2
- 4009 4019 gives 1.0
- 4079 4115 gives 1.4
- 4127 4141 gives 0.9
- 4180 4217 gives 1.0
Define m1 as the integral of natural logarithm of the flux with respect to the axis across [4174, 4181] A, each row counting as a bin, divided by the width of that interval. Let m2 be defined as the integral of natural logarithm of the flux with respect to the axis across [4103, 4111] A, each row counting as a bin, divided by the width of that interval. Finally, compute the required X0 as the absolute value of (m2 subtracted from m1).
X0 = 0.01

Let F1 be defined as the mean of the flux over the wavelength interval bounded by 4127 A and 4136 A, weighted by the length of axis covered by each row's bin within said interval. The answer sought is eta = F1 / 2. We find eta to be 16.0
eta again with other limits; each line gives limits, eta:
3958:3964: 9.1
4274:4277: 13.6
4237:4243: 15.8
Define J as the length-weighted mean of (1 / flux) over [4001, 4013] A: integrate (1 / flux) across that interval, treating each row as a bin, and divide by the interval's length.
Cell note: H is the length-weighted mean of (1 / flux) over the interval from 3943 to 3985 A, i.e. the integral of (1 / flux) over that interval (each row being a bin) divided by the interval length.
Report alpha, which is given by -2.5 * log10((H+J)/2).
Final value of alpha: 3.34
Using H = 0.0606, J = 0.03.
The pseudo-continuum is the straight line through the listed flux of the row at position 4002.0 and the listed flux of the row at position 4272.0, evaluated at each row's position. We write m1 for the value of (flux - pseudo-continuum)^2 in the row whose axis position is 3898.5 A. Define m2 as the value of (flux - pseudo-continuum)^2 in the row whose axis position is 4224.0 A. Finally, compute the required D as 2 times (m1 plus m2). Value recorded 661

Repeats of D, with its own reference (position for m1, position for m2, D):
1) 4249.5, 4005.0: 86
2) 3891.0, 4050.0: 802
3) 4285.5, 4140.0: 111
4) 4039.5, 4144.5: 4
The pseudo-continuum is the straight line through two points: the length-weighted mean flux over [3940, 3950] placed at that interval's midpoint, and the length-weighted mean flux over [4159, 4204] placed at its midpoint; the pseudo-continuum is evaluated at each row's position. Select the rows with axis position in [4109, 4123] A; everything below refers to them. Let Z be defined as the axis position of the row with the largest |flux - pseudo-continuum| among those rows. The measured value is 4116.0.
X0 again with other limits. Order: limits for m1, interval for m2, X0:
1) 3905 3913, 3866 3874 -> 0.24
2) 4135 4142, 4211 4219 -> 0.05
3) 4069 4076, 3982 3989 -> 0.00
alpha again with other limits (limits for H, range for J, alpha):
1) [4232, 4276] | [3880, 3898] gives 3.45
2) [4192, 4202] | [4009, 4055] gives 3.72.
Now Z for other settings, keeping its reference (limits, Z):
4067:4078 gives 4069.5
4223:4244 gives 4227.0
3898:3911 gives 3910.5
